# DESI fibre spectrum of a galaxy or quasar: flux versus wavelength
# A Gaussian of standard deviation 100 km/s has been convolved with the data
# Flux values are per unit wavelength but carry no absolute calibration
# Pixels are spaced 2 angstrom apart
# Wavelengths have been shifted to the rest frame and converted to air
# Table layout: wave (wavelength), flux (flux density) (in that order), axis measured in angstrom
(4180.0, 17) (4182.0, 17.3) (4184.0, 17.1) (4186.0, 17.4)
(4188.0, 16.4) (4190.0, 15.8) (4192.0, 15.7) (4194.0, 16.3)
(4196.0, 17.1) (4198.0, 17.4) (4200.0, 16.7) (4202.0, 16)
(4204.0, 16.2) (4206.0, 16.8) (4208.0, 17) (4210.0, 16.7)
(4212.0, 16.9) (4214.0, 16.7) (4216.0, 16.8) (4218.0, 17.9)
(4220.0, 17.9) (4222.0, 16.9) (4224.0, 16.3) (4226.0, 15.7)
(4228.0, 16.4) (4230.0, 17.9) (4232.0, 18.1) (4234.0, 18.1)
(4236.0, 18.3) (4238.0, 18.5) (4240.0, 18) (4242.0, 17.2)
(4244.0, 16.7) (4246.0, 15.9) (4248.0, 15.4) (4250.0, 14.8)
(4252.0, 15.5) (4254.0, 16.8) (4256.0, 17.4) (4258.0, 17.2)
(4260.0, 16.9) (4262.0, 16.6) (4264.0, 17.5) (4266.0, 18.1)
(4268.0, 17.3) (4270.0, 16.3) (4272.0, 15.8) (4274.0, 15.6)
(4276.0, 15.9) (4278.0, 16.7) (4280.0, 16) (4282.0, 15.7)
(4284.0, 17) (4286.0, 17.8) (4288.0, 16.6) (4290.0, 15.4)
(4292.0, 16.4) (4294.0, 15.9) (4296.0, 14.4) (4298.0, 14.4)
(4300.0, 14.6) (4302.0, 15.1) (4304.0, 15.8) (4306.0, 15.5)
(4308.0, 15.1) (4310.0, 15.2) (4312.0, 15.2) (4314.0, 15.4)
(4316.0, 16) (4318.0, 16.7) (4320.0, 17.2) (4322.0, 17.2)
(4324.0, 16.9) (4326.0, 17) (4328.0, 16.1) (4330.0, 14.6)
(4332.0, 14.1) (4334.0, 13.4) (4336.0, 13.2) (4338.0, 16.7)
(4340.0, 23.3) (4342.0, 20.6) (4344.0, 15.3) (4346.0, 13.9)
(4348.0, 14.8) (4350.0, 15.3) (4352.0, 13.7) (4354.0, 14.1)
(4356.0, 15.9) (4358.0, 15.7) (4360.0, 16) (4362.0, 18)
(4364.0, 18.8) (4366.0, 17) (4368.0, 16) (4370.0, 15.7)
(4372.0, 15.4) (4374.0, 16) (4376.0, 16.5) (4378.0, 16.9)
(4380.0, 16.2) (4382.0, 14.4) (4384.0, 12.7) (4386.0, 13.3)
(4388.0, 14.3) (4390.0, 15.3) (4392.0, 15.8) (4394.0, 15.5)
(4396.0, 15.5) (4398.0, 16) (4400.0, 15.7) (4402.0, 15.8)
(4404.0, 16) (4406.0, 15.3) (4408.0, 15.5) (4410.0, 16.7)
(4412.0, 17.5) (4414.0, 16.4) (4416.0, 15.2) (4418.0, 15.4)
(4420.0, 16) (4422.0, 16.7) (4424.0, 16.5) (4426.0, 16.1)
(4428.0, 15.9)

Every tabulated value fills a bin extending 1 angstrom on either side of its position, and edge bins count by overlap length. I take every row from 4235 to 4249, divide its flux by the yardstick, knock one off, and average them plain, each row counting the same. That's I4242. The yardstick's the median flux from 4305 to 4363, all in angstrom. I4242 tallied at 0.11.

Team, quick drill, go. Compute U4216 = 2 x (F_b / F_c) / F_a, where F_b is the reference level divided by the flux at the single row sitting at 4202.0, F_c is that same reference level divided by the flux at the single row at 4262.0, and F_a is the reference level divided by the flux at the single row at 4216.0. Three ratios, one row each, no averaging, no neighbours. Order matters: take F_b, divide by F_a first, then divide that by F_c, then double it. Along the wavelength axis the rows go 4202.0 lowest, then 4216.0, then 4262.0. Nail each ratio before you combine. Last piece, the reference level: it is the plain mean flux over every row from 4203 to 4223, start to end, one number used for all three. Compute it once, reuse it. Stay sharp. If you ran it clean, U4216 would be 2.05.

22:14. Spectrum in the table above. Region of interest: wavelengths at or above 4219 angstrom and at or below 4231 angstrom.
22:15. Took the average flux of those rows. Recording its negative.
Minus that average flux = -16.85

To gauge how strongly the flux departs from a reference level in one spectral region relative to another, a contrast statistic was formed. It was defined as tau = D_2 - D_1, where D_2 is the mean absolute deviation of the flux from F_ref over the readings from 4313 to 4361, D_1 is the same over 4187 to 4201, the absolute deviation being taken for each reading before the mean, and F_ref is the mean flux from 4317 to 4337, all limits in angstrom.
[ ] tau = 0.7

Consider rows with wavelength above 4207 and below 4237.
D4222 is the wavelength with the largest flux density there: 4236.0 angstrom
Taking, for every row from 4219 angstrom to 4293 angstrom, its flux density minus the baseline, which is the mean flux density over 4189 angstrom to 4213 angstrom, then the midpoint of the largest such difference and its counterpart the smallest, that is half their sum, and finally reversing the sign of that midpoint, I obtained -0.1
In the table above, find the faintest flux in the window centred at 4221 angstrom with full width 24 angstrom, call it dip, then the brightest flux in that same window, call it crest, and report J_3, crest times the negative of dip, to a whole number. -284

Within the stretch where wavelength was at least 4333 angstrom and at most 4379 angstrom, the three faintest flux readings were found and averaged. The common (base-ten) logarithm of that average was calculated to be 1.13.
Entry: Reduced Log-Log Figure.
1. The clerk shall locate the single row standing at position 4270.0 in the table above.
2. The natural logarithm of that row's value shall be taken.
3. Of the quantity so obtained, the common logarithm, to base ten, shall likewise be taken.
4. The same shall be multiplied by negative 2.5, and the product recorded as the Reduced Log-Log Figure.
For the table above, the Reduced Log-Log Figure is -1.11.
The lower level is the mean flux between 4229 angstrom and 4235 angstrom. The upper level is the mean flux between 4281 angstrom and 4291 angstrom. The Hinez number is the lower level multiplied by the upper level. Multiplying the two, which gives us 298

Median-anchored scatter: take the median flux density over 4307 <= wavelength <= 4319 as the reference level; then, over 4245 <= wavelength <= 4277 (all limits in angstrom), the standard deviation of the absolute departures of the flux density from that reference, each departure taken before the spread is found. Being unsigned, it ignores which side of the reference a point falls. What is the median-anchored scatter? 0.8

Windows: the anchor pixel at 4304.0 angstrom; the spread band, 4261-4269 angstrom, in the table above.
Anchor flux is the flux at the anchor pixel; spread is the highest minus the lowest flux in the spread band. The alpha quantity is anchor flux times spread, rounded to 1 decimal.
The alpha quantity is 23.7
